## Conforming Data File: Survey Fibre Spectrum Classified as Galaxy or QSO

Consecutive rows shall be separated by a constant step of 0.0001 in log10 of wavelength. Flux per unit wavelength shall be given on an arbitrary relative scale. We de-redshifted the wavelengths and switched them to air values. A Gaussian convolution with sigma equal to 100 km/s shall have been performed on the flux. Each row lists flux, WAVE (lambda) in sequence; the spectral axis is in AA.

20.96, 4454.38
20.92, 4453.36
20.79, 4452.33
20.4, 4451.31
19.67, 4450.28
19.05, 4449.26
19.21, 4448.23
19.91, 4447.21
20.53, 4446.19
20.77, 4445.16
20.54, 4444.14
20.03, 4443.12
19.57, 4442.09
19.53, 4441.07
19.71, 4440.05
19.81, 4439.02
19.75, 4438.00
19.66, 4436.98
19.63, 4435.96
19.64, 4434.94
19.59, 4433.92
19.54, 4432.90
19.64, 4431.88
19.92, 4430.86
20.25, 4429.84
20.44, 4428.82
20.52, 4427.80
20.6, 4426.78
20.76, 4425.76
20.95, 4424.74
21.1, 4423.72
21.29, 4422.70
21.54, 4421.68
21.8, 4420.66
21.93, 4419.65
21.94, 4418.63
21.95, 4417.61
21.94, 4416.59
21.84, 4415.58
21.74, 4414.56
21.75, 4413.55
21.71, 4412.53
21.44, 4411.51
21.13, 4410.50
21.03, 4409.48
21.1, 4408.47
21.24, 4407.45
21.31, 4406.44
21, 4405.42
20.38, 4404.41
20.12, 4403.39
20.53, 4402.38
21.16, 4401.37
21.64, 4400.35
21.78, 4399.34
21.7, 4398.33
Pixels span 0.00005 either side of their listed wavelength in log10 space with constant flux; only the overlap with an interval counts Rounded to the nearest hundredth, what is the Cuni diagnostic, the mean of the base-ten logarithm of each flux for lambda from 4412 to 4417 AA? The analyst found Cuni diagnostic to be 1.34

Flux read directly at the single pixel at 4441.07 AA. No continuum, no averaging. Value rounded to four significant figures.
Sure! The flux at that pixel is 19.53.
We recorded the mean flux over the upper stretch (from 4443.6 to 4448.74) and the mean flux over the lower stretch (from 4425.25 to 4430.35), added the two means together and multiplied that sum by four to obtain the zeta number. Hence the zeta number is 163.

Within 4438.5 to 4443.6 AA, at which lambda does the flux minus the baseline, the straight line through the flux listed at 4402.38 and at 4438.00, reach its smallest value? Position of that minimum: 4441.07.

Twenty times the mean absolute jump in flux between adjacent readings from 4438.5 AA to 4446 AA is 5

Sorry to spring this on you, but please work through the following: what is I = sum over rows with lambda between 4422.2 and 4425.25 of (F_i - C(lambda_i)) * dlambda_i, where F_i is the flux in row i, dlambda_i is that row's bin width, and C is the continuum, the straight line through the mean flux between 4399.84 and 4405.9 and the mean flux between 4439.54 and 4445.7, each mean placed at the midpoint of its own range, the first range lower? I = 2.2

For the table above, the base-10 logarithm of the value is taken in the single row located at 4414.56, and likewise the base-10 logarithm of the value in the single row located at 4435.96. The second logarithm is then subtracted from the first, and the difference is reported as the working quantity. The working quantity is 0.044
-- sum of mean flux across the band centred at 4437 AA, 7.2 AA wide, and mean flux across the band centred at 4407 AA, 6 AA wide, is 40.7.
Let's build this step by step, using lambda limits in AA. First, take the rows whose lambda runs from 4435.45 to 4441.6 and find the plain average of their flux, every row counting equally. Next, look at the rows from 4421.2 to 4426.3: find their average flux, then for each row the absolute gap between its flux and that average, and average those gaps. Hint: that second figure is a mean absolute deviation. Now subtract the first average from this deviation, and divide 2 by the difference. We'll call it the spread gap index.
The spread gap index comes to -0.1028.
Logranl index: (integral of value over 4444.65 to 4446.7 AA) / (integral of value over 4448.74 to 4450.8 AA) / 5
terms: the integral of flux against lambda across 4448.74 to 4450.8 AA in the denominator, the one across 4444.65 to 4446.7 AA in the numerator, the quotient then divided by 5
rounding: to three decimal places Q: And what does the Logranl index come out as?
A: 0.213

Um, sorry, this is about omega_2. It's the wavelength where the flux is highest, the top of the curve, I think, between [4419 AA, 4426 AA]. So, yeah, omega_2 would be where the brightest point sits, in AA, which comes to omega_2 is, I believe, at 4419.65 AA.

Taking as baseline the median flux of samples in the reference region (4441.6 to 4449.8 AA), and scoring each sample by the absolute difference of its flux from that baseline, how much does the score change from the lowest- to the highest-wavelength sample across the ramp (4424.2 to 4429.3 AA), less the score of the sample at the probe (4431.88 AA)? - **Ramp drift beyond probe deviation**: -0.84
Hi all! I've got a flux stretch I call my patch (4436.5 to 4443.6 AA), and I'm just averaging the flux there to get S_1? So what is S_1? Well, 19.7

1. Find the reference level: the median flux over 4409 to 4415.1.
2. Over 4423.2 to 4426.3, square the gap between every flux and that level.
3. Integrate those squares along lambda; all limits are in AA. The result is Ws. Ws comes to 1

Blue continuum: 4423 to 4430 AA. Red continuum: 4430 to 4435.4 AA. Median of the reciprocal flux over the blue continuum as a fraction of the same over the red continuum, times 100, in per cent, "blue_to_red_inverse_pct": 95.3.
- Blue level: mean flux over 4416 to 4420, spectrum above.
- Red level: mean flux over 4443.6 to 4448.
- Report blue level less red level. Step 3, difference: 1.5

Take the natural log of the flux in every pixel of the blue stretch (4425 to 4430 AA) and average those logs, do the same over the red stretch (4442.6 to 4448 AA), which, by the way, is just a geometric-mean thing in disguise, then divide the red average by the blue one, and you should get 0.997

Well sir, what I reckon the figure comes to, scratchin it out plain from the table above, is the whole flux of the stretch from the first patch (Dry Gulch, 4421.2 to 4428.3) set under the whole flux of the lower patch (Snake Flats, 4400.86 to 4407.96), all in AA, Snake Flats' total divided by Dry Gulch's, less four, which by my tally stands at -3.01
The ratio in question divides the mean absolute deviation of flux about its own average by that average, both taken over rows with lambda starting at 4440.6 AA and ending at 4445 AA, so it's 0.018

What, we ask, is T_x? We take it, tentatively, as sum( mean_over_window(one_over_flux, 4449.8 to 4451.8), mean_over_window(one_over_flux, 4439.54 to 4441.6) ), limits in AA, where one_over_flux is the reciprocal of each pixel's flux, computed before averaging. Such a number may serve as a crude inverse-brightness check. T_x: 0.1009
